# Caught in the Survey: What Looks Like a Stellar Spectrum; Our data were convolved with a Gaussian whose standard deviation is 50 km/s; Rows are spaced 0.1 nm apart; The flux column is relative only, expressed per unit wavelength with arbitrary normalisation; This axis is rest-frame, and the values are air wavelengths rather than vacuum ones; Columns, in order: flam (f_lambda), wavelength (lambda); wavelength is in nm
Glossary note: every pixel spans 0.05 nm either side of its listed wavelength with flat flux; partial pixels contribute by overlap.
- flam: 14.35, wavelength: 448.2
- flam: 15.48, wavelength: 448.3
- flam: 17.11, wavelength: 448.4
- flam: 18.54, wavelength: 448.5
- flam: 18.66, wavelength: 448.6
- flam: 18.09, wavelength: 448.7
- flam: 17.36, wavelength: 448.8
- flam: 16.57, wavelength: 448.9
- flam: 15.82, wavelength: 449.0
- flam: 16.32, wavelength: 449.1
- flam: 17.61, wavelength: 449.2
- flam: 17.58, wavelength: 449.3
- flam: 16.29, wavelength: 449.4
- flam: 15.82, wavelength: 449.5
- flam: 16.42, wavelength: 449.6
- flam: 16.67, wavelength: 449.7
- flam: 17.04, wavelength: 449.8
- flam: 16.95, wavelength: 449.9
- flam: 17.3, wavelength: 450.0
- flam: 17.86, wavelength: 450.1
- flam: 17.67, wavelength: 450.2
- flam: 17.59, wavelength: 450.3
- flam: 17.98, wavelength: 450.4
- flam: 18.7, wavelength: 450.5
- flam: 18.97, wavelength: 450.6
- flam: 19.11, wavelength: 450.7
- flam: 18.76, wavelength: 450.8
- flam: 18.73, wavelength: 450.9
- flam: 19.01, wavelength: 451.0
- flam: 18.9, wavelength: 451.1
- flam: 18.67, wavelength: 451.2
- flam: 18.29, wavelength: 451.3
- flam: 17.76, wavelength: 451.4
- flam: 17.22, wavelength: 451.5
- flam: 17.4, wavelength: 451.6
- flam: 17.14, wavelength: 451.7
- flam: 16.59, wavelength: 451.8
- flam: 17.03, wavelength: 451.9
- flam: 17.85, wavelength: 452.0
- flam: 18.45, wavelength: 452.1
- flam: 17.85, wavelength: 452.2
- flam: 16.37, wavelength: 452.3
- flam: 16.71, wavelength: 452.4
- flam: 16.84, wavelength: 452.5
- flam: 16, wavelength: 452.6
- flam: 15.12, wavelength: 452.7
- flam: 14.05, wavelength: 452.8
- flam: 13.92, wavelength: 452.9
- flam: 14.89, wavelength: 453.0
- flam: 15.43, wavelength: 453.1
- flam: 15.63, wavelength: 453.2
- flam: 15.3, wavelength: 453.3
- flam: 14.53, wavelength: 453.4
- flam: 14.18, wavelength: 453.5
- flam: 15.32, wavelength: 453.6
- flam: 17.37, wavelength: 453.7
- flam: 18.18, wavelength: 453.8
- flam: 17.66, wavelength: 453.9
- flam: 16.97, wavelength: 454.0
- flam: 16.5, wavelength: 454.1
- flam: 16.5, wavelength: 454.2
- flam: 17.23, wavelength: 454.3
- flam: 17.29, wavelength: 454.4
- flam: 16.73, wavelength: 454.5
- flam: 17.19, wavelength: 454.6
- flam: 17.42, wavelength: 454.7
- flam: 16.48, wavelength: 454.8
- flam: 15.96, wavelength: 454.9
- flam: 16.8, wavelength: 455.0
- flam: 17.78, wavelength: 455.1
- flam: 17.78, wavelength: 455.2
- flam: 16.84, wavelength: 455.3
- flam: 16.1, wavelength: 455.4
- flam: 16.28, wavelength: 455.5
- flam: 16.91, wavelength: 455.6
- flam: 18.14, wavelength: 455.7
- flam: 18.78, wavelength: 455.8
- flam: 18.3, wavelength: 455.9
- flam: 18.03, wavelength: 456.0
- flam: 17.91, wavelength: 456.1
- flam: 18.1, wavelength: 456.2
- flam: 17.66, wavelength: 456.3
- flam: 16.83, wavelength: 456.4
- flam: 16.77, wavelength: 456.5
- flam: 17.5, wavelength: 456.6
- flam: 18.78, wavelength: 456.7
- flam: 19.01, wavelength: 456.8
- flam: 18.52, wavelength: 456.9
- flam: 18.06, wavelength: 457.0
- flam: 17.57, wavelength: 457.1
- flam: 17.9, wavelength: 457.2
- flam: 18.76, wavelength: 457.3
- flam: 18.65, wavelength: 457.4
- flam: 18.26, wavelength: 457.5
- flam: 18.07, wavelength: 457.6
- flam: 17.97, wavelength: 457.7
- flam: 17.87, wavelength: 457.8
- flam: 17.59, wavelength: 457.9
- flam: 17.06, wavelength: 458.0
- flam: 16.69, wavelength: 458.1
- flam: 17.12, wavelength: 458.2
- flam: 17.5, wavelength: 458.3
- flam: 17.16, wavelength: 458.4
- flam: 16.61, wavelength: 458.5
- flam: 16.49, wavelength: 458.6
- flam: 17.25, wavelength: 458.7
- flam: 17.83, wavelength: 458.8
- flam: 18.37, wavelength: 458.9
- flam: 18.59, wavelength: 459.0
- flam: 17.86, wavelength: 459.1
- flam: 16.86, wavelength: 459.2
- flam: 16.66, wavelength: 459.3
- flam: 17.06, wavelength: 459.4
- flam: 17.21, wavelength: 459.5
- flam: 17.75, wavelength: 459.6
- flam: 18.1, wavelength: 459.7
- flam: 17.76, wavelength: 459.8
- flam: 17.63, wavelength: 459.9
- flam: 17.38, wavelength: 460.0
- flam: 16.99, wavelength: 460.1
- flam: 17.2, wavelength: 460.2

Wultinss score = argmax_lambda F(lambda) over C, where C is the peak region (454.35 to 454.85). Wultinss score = 454.7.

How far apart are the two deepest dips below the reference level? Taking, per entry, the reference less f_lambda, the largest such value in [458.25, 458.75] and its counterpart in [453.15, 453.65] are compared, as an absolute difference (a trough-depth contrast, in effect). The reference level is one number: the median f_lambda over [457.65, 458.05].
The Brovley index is 2.3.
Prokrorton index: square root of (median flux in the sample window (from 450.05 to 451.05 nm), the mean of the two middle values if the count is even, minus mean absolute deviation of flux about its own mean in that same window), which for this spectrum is 4.26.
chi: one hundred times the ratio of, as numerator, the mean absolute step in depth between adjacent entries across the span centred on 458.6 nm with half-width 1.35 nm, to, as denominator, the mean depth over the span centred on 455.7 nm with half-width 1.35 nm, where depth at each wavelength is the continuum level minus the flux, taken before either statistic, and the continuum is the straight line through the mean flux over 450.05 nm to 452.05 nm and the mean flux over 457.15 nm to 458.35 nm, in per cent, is 96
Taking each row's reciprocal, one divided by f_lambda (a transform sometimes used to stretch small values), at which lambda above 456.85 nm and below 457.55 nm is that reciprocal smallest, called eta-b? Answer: 457.3 nm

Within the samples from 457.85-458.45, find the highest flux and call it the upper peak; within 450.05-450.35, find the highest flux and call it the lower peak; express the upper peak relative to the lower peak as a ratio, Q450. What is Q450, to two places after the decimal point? 0.98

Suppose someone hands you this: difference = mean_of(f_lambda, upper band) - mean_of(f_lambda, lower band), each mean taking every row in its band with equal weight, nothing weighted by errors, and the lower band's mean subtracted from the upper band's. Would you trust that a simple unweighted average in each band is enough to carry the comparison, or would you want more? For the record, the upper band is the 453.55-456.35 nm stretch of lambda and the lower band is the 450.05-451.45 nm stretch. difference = -1.2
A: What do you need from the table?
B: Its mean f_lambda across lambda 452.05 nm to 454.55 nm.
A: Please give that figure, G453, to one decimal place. 16.2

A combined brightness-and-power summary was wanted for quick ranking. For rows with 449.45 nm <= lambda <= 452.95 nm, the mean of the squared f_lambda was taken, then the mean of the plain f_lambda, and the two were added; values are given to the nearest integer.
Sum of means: 319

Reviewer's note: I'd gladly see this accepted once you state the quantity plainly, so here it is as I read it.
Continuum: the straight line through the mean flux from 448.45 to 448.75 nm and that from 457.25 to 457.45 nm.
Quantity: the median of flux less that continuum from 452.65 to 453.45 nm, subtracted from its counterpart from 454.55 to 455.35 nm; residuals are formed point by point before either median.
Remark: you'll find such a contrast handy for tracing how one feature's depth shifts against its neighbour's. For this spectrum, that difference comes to 1.9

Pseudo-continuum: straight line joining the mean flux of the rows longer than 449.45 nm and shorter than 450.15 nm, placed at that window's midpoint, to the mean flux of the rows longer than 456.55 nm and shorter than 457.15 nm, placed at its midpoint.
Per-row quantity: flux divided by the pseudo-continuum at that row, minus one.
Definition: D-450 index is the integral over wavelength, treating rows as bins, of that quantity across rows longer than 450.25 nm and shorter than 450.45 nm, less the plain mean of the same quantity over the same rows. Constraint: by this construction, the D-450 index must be -0.038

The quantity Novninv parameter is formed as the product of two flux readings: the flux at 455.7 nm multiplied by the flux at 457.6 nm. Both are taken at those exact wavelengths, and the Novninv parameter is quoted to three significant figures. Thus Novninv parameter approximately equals 328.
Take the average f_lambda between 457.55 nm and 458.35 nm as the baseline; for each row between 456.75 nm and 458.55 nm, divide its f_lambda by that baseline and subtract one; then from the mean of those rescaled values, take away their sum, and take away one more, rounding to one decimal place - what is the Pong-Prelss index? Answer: -1.3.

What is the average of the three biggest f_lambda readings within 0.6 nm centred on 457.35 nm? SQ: 18.6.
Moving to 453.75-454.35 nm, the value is 17.7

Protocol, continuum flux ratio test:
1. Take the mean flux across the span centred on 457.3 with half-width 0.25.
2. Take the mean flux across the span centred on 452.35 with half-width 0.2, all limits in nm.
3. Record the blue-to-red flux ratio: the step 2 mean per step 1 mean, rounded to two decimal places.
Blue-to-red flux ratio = 0.93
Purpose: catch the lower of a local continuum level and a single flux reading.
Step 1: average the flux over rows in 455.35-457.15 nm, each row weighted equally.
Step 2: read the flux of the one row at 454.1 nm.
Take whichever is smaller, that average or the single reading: 16.5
